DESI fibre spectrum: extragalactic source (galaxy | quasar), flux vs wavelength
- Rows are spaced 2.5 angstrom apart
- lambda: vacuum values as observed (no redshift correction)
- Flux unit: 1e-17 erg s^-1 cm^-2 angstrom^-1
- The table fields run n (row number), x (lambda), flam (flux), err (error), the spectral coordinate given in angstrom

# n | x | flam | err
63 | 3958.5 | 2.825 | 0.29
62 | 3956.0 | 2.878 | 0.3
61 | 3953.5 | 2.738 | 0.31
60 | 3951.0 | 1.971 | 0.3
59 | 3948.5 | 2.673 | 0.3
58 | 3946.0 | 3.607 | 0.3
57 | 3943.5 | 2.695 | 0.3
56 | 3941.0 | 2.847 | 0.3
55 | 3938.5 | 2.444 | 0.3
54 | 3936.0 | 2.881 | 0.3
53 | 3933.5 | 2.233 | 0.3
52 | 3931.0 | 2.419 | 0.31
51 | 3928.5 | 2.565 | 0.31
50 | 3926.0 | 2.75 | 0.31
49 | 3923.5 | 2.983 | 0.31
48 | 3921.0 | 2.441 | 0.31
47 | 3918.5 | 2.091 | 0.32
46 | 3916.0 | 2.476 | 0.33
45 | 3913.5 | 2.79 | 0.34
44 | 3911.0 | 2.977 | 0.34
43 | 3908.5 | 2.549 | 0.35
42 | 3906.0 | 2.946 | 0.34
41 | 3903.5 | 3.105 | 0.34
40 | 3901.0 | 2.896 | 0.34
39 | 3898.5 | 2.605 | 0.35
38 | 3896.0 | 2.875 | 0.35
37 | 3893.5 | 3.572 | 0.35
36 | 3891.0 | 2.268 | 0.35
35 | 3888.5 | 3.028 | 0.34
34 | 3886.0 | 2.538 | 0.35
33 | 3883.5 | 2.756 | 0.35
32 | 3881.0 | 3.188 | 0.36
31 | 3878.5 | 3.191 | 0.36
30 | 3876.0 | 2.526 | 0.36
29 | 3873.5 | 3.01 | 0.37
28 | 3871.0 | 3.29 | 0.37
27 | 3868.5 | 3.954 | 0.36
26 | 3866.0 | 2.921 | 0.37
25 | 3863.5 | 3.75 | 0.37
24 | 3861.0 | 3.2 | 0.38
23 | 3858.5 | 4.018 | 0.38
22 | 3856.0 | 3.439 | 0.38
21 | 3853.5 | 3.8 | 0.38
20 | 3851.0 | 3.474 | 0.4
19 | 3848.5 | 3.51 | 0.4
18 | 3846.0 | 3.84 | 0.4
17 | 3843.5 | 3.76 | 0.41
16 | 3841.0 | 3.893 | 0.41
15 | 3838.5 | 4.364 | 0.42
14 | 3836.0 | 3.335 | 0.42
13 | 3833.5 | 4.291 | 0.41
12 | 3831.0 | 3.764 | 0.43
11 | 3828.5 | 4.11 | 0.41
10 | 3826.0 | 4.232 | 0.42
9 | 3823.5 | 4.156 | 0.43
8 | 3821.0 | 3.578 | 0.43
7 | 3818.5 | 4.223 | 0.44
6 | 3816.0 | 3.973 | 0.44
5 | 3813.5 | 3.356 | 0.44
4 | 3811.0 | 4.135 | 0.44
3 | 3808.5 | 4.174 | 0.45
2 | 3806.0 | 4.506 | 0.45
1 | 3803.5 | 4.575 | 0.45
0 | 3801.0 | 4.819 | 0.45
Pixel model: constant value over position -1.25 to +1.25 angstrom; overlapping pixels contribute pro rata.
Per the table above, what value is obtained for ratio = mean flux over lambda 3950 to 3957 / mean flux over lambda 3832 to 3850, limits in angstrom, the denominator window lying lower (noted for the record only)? 0.66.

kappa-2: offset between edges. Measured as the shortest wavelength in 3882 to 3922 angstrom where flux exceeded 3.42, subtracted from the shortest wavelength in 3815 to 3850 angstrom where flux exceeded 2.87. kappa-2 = -77.5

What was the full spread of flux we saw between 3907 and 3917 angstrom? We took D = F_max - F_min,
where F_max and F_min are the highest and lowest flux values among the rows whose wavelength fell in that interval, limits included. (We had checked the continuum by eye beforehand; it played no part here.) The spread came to 0.50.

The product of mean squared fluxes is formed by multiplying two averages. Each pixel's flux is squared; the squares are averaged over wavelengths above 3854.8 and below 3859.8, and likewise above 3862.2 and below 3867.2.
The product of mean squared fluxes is 158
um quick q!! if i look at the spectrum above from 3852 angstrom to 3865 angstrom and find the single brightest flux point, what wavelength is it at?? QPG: 3858.5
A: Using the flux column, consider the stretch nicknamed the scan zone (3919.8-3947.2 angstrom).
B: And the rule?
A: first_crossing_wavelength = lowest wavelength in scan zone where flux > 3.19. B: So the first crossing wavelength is 3946.0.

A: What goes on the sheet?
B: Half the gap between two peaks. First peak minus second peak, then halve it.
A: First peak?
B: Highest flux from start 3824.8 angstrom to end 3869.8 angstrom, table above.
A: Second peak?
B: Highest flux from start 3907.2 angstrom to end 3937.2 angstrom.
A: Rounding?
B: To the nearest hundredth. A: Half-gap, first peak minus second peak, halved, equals 0.69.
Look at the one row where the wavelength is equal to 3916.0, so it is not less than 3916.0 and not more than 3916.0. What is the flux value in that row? 2.476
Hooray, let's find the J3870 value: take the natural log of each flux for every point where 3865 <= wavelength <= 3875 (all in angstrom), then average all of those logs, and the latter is 1.18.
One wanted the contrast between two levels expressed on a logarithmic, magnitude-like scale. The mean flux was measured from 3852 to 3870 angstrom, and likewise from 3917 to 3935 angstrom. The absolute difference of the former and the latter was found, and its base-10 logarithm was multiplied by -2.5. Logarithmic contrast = -0.1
